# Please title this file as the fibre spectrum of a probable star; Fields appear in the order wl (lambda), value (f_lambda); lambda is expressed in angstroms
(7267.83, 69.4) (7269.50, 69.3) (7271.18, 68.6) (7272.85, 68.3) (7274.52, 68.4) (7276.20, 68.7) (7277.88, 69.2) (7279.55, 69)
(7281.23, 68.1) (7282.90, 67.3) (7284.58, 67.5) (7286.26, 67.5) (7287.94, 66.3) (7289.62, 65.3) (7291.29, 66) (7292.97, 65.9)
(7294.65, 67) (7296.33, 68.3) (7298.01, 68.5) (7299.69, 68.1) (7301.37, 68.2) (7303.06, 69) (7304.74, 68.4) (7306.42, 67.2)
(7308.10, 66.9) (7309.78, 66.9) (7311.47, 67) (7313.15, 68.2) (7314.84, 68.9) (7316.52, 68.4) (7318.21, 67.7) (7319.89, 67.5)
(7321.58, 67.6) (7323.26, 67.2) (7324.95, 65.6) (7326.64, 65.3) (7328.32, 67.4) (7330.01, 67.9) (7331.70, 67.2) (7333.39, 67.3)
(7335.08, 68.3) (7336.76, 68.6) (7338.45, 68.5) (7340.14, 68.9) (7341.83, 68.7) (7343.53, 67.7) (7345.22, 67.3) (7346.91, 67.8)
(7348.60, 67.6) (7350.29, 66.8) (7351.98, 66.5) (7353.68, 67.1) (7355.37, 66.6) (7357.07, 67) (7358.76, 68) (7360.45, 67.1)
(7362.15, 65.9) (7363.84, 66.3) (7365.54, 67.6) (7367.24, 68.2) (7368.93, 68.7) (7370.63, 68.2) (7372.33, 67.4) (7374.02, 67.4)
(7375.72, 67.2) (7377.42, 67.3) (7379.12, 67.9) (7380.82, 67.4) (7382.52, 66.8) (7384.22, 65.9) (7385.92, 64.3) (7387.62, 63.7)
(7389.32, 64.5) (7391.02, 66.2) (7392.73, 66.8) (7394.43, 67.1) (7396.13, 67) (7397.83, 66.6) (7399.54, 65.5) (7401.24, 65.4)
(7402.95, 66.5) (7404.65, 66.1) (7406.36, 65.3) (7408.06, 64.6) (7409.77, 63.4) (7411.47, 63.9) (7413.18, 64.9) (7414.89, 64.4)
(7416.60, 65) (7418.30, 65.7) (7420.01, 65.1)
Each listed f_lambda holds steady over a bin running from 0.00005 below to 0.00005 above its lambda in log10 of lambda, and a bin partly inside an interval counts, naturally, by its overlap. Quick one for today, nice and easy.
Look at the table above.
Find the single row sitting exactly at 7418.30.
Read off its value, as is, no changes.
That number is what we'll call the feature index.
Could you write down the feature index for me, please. 65.7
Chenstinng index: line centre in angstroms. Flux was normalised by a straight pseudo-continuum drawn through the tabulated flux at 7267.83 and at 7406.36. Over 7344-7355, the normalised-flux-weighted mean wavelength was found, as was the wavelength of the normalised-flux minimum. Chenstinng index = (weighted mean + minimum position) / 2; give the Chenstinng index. 7350.7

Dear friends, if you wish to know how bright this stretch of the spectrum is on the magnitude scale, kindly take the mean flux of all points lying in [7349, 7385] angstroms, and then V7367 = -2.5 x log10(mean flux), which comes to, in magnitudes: -4.57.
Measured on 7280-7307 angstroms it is -4.57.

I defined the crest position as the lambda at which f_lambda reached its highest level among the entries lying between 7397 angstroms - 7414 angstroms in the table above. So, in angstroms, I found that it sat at 7397.83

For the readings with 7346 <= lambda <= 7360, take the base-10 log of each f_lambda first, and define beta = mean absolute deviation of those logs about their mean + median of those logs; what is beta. 1.83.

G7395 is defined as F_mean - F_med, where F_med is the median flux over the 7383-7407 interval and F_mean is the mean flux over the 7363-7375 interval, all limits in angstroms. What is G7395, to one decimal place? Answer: 1.7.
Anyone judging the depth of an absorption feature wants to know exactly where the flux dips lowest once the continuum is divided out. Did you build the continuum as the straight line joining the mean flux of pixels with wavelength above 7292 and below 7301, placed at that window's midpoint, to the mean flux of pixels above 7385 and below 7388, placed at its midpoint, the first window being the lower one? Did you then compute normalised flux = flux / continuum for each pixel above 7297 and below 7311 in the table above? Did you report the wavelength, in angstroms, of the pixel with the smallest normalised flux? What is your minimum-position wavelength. 7308.10 angstroms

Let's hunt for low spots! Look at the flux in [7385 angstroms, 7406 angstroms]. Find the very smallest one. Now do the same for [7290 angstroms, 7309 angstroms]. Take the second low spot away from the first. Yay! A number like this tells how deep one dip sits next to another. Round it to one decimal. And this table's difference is -2.2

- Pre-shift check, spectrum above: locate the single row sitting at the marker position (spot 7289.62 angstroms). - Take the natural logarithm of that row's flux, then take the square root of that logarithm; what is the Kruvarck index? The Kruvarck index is 2.04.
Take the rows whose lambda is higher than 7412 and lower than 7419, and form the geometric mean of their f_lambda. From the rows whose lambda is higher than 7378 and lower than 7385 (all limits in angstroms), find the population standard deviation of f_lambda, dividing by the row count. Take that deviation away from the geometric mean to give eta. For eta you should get 64.3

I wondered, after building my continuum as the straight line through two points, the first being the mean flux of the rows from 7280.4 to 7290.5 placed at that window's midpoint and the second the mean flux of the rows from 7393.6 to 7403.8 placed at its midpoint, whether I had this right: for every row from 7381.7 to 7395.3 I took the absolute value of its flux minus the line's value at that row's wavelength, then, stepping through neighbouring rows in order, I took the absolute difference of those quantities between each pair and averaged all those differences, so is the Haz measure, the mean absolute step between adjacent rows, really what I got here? 0.77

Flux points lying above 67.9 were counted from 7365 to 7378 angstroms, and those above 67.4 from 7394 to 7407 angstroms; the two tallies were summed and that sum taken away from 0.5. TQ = -2.5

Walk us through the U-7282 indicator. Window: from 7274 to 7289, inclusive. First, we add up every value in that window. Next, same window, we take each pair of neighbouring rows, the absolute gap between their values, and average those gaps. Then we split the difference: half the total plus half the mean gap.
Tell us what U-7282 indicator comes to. 306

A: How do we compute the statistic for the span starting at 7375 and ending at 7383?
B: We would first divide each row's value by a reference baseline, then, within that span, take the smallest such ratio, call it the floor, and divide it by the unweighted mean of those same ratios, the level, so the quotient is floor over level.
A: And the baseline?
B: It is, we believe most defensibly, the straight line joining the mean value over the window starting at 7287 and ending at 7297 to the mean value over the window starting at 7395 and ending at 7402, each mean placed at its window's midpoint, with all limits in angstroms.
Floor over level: 0.992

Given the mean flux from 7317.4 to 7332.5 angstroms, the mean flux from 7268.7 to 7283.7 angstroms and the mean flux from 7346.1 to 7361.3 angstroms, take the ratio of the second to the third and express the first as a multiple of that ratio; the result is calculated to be 65.7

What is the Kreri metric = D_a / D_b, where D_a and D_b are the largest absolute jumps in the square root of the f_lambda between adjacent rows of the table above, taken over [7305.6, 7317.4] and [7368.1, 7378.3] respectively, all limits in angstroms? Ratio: 1.5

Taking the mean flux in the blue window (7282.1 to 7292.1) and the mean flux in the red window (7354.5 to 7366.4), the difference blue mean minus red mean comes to -0.3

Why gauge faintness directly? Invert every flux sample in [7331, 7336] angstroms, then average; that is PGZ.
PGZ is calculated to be 0.0148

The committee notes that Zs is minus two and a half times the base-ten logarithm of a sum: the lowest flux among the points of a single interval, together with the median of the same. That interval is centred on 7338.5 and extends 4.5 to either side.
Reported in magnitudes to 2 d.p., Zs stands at -5.34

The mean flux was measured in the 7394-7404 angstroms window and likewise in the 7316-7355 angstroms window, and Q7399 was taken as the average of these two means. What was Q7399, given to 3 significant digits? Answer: 66.9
